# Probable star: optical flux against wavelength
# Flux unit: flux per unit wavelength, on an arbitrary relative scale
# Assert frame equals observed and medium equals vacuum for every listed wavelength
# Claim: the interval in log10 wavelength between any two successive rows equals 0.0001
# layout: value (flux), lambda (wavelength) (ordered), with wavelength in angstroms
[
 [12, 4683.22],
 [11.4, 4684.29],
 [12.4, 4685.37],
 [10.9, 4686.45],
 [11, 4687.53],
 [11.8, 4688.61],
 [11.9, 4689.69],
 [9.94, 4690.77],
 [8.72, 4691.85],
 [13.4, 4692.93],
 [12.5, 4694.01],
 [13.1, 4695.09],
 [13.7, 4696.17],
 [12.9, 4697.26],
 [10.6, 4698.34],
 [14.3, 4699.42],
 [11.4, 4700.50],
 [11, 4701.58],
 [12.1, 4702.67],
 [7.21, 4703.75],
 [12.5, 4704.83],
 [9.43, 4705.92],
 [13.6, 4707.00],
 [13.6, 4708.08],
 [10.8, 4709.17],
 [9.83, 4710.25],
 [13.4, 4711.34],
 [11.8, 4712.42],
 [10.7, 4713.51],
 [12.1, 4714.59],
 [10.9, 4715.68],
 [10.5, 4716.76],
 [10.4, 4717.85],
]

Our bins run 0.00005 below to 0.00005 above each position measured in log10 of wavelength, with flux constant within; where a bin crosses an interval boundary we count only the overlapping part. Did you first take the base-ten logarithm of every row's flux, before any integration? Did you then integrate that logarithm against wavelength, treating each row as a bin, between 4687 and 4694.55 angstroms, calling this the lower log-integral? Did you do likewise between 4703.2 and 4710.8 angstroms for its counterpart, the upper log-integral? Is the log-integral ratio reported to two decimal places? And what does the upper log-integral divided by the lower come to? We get 0.99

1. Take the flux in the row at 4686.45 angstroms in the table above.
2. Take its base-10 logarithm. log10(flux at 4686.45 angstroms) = 1.037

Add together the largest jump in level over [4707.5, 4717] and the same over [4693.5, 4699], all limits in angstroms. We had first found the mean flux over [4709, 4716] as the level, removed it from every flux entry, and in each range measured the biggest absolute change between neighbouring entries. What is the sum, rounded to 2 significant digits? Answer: 5.9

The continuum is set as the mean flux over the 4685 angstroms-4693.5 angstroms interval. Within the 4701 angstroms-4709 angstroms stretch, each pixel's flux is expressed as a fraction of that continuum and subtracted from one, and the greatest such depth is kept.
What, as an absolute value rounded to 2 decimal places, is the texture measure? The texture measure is 0.36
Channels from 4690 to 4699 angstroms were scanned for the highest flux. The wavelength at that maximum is 4696.17 angstroms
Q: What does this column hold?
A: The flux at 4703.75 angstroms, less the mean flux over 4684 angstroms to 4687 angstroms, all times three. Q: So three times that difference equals -13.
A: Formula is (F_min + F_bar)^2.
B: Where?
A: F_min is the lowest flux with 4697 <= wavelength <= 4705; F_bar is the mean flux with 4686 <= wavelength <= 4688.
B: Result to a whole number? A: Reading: 330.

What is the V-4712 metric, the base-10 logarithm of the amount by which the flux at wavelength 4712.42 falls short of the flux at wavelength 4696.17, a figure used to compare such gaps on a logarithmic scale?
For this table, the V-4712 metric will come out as 0.28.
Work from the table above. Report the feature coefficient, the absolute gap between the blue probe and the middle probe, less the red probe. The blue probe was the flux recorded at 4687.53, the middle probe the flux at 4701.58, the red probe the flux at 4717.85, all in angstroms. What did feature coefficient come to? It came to -10.4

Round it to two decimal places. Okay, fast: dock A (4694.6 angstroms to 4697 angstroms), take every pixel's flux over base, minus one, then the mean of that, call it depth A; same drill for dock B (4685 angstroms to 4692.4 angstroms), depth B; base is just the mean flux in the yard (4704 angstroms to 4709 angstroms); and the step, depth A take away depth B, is 0.20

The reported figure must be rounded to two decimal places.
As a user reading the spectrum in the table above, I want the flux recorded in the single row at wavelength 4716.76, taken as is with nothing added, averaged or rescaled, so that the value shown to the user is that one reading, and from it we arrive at 10.50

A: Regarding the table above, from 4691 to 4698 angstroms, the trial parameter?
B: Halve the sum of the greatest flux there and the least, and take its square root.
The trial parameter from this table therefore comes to 3.35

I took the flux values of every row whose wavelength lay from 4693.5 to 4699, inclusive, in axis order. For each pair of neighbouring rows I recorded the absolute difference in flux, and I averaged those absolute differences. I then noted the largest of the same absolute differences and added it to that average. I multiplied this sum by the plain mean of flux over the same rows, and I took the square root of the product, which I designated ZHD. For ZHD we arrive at 6.5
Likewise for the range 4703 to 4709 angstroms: 9.7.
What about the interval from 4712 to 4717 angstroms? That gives 5.2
